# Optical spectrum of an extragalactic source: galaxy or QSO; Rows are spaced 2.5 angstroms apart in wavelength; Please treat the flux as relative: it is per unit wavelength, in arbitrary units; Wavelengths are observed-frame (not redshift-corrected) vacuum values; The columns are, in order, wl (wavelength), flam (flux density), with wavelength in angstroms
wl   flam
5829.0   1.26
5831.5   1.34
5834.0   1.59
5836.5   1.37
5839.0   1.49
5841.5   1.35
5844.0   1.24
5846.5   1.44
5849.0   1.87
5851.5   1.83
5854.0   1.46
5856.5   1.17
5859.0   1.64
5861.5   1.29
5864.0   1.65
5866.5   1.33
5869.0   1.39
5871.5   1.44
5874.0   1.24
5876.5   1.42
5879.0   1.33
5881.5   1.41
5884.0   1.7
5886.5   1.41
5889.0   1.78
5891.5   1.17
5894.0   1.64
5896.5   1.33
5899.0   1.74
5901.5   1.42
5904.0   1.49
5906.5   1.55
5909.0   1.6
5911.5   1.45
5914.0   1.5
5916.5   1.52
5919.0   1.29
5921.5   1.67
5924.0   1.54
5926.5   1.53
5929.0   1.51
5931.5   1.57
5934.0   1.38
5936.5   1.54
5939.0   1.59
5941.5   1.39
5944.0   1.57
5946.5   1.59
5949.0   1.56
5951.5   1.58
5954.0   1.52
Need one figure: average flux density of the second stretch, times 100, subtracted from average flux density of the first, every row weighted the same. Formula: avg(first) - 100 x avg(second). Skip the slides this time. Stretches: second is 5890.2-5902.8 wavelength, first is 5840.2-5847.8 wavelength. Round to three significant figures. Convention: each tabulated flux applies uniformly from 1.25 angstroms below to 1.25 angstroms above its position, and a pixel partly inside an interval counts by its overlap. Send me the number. -145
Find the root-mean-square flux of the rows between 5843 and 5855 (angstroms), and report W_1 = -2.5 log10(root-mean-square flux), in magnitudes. -0.50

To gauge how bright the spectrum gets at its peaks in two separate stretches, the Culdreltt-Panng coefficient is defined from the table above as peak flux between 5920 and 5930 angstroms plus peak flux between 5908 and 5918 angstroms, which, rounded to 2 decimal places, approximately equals 3.27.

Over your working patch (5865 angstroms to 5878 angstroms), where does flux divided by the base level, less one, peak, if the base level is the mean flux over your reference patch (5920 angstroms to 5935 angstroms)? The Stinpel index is 5871.5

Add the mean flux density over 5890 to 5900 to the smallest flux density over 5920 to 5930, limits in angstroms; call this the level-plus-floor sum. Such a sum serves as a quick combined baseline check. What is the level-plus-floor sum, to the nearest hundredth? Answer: 2.98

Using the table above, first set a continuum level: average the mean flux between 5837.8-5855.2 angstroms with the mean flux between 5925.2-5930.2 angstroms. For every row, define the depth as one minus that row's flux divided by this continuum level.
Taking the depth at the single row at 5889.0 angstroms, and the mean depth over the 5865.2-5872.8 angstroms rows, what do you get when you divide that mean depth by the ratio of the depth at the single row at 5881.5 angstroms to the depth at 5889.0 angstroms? -0.20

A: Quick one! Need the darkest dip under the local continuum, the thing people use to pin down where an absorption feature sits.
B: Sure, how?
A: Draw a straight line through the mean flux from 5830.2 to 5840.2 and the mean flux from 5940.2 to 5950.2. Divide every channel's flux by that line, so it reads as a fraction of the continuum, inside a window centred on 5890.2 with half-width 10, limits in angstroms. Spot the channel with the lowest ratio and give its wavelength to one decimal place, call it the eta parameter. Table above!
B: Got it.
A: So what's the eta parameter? 5891.5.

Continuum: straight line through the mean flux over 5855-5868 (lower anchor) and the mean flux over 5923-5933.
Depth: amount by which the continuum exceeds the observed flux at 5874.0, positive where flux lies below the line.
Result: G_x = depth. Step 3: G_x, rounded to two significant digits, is 0.20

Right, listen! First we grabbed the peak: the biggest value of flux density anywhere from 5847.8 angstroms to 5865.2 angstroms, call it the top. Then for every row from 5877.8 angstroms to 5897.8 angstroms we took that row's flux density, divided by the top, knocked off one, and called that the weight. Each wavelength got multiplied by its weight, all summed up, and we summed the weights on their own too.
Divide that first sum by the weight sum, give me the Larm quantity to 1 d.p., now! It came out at 5887.8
